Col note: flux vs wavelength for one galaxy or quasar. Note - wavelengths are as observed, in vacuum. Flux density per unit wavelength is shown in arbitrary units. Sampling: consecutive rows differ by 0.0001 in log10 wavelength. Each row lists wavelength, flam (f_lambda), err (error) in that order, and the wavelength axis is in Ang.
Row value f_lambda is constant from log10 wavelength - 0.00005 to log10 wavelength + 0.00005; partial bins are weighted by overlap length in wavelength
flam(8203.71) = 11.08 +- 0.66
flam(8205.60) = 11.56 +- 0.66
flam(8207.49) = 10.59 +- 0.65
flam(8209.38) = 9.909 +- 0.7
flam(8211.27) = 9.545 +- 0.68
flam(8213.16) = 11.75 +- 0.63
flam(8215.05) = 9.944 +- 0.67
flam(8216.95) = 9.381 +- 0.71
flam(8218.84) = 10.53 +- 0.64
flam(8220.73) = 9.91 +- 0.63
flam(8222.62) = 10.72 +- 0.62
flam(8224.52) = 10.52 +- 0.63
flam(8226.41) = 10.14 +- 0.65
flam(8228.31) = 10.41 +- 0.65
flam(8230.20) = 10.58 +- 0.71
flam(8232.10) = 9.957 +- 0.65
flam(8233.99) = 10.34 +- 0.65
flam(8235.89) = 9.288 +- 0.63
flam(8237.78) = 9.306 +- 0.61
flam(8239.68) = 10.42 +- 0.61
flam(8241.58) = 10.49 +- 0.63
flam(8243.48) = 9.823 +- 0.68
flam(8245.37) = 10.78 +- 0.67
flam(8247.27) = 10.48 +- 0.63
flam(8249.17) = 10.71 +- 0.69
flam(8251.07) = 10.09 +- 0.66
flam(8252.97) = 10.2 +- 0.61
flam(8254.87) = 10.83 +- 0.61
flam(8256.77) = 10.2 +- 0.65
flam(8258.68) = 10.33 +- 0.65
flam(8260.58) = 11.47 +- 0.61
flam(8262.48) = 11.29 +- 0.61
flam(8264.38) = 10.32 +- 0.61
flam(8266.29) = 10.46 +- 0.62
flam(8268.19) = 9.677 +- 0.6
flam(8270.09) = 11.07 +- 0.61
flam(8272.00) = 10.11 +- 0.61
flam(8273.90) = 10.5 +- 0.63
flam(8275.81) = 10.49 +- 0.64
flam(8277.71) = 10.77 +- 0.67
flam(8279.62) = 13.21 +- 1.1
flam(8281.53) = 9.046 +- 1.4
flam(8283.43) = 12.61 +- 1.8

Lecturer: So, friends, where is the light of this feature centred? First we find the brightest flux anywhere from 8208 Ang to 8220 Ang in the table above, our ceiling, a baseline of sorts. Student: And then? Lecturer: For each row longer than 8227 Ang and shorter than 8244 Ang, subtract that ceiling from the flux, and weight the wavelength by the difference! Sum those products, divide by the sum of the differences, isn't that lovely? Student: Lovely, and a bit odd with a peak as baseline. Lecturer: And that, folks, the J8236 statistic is 8236.2 Ang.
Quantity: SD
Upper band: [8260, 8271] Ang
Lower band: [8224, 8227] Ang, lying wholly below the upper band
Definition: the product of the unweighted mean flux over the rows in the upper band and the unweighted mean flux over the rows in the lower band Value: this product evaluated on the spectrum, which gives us 111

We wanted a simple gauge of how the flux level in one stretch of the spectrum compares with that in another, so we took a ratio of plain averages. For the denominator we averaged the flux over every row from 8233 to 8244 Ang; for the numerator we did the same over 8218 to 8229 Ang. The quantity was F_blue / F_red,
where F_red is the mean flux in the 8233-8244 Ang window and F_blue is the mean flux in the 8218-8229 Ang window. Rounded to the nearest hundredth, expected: 1.04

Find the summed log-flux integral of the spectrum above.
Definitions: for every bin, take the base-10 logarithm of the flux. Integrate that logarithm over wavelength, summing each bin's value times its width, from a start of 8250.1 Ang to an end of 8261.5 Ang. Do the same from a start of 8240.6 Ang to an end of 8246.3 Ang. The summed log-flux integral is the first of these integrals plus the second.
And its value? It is 17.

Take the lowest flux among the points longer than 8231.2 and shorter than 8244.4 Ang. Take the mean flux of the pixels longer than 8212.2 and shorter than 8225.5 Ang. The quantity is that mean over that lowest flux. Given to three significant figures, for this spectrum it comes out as 1.12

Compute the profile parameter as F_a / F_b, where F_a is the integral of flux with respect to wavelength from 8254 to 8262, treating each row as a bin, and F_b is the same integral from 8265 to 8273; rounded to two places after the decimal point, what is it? 1.04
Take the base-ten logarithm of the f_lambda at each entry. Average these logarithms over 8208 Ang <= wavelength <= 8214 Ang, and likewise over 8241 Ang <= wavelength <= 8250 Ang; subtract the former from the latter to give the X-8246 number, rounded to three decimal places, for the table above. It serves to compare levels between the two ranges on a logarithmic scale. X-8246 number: 0.004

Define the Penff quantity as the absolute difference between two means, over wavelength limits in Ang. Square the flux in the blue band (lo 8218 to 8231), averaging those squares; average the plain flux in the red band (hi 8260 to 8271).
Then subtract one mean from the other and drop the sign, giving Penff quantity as 97.5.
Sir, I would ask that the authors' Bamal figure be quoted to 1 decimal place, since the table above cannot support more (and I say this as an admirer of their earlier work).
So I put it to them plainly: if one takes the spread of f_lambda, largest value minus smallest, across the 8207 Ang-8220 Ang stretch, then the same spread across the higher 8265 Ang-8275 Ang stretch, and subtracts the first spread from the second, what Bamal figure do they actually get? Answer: -1.0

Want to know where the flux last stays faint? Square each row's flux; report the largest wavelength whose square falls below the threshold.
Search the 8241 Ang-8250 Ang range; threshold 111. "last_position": 8247.27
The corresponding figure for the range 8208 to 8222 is 8220.73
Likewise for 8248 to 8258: 8256.77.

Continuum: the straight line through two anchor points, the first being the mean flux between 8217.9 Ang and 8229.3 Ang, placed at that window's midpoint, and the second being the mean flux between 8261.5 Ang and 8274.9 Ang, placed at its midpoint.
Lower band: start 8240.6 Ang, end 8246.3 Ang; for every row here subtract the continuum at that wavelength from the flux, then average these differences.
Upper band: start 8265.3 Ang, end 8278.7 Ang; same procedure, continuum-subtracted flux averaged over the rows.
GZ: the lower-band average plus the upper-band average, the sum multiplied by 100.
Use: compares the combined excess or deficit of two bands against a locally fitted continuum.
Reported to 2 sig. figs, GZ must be -12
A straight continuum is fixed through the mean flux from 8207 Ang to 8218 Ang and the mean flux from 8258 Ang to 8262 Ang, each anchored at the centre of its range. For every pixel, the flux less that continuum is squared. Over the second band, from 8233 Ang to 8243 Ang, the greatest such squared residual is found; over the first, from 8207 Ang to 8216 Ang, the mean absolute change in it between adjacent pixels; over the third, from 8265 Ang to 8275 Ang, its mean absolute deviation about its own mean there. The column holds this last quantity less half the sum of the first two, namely -0.8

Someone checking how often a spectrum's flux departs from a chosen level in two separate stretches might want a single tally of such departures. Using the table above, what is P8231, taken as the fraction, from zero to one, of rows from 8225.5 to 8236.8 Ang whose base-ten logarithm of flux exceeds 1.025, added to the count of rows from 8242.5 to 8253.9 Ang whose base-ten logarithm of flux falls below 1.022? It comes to 4.00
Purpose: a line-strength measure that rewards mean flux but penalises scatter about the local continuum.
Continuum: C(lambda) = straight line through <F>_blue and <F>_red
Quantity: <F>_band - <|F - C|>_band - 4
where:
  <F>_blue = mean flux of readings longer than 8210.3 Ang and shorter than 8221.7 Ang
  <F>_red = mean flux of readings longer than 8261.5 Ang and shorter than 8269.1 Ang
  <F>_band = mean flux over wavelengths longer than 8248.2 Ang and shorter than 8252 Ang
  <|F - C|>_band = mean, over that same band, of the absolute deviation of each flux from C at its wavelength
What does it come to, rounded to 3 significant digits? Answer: 6.08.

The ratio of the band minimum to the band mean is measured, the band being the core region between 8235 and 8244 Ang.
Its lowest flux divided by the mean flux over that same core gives 0.941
